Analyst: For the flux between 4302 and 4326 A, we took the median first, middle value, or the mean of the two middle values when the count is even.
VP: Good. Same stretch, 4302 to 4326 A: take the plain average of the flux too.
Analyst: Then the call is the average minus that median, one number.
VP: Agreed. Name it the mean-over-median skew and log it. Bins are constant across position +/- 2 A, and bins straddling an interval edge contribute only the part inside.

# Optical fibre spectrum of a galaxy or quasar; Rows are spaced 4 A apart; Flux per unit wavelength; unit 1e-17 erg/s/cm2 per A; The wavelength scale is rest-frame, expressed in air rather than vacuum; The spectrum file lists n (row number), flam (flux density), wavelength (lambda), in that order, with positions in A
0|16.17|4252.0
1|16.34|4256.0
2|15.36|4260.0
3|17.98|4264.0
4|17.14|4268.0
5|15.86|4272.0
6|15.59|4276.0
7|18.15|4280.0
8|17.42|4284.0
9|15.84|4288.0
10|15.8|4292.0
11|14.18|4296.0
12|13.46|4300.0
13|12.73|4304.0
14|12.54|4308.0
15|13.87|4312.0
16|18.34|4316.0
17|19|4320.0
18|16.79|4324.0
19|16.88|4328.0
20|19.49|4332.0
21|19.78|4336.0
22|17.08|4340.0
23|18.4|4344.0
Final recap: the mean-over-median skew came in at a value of 0.215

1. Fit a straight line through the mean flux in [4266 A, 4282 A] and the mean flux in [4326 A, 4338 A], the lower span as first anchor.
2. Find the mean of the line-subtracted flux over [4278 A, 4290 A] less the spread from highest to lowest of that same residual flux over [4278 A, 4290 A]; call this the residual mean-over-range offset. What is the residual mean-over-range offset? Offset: -2.5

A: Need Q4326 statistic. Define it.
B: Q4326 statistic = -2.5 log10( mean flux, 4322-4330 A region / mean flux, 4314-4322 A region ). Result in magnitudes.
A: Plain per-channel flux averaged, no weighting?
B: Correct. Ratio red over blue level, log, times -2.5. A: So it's 0.1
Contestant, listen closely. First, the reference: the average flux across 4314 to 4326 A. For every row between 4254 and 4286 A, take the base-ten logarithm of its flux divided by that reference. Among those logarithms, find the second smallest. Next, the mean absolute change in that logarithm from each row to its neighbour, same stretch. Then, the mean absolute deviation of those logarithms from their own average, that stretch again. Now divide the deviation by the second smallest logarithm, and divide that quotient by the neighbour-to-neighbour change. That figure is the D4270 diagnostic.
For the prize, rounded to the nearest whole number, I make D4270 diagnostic -11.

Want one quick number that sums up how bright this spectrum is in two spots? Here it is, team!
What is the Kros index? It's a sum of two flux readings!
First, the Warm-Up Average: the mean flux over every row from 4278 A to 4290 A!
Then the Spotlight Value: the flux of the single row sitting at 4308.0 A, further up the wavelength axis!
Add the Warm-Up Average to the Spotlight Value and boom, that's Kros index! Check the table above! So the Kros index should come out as 29.7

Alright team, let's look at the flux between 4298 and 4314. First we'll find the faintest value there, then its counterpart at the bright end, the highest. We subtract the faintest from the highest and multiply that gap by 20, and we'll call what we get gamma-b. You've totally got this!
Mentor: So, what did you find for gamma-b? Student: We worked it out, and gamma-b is 27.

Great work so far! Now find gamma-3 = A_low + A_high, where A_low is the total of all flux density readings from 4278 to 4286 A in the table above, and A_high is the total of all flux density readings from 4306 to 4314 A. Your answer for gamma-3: 62.0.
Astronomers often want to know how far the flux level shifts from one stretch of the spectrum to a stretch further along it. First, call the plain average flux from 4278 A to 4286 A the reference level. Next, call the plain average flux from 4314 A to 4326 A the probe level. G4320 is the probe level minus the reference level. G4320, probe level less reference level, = 0.3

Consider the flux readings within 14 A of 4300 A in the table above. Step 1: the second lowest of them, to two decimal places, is 12.73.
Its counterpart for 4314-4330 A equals 16.88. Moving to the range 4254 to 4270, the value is 16.34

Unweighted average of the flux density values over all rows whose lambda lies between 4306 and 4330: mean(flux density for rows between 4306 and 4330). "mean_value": 16.2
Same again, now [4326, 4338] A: 18.7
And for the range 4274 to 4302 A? 15.8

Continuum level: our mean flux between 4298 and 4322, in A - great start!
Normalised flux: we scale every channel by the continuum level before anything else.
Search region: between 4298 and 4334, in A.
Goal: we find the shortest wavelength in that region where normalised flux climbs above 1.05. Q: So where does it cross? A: 4316.0 A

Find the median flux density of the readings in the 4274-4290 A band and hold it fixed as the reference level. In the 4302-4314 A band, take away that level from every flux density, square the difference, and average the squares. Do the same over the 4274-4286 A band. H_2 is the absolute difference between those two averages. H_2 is 12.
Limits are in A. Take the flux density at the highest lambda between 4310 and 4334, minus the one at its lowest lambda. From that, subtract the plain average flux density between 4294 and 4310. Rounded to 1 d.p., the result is -7.6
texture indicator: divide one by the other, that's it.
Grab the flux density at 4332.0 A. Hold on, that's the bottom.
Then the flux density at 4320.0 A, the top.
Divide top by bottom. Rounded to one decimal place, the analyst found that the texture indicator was 1.0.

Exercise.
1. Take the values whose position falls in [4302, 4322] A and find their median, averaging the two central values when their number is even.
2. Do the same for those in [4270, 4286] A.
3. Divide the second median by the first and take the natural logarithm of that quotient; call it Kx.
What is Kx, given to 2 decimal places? 0.18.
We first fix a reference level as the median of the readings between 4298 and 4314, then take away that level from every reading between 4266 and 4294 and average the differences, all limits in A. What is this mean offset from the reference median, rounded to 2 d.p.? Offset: 3.45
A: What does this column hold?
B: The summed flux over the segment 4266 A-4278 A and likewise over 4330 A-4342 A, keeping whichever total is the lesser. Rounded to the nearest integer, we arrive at 49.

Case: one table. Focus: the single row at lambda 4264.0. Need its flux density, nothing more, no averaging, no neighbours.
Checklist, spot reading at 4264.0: 17.98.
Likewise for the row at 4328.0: 16.88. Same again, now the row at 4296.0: 14.18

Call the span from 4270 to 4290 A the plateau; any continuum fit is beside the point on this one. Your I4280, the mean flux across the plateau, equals 16.6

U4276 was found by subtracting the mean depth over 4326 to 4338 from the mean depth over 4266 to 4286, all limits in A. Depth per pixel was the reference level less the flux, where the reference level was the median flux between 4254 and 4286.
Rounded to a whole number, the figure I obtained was 2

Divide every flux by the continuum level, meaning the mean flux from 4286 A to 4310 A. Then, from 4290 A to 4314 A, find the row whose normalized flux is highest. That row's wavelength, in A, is 4292.0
